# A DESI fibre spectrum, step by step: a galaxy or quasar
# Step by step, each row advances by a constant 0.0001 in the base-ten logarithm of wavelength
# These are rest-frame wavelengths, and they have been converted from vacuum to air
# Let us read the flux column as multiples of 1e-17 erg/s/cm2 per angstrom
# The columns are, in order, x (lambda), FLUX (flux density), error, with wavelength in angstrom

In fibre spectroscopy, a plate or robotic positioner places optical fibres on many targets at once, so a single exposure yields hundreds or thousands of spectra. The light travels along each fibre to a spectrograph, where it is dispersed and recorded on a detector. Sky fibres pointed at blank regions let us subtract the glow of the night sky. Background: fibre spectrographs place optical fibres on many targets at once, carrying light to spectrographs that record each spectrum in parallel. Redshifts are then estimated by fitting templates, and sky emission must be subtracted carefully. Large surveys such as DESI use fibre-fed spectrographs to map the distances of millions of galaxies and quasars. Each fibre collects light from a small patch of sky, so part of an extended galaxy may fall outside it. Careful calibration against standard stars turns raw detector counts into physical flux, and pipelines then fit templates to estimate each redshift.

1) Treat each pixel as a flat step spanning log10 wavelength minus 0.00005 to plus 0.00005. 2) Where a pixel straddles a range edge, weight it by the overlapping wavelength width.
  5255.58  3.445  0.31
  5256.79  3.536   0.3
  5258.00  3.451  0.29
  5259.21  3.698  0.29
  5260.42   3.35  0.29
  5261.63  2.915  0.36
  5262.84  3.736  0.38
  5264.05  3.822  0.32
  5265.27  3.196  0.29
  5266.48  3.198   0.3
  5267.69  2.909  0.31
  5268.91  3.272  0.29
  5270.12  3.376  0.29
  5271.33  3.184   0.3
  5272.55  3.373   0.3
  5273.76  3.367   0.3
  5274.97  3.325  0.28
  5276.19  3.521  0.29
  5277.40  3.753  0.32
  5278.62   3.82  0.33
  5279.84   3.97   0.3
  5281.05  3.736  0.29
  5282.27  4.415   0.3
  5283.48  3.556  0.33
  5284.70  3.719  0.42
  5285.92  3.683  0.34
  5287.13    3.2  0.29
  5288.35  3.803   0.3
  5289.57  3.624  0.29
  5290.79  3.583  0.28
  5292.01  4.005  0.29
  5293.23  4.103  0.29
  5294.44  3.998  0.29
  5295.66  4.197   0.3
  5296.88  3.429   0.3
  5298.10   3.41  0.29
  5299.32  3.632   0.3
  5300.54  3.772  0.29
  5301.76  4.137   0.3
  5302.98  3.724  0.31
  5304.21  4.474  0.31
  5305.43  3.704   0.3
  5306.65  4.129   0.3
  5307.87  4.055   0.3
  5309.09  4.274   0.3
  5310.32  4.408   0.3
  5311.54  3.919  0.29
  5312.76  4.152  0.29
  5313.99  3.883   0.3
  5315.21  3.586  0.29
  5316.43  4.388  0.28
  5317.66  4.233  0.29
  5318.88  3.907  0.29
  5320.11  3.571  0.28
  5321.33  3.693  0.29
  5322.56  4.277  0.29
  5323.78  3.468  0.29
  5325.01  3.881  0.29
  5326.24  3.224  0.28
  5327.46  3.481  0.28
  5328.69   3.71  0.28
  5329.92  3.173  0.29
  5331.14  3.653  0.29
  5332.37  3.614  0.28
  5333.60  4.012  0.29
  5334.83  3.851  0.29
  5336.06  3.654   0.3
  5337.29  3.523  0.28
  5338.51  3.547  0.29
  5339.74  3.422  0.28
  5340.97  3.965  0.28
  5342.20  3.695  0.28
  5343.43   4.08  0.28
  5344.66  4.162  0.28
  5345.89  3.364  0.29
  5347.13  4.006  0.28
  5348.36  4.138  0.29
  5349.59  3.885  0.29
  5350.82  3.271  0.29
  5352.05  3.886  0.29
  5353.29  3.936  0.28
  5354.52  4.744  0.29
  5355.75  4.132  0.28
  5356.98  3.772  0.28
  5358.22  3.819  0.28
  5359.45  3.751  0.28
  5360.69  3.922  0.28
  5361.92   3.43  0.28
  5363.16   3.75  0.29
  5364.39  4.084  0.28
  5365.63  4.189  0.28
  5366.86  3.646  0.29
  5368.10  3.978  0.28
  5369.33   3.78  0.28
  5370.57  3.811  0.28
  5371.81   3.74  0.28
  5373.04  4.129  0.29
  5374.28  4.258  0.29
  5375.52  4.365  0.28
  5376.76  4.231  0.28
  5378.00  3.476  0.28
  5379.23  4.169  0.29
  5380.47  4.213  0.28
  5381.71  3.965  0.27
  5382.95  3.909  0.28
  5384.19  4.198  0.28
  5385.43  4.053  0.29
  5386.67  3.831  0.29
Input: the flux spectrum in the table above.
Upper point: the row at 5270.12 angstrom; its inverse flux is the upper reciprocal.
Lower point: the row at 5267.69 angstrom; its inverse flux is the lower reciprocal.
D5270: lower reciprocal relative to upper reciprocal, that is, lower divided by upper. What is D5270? 1.16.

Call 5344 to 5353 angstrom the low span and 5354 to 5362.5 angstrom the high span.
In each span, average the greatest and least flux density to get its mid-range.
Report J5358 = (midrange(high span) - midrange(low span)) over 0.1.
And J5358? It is 3.7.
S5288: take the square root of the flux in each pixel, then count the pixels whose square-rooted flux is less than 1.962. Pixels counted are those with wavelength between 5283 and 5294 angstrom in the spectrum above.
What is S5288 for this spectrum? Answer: 7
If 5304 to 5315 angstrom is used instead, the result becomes 1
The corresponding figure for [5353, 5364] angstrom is 5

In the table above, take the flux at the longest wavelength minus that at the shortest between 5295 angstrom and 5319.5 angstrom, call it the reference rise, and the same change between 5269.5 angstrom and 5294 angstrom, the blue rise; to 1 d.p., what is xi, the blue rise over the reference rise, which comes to -2.5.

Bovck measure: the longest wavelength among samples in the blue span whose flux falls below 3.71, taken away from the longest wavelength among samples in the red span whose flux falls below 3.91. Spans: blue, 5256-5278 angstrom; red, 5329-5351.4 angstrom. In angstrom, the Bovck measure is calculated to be 74.6 angstrom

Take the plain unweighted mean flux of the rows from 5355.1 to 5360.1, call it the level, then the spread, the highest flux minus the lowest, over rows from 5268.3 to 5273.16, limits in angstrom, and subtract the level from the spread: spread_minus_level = -3.68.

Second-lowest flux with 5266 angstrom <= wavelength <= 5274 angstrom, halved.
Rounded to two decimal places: 1.59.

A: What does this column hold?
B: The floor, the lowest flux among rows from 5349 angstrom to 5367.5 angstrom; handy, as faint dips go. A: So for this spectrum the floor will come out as 3.271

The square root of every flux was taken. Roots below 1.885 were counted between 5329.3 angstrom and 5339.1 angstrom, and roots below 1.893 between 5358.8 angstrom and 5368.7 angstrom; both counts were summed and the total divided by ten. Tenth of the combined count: 0.4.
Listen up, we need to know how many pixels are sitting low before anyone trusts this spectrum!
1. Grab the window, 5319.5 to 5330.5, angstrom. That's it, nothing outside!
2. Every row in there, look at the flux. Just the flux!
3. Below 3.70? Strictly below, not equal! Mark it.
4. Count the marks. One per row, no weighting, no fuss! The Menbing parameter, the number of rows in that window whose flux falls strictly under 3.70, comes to 6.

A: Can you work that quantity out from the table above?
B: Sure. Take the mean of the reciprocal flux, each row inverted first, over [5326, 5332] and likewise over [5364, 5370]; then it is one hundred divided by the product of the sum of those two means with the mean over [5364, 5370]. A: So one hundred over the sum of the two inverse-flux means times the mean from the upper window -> 719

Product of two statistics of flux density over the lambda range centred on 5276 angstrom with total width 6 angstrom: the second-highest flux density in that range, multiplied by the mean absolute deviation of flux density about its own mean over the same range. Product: 0.69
